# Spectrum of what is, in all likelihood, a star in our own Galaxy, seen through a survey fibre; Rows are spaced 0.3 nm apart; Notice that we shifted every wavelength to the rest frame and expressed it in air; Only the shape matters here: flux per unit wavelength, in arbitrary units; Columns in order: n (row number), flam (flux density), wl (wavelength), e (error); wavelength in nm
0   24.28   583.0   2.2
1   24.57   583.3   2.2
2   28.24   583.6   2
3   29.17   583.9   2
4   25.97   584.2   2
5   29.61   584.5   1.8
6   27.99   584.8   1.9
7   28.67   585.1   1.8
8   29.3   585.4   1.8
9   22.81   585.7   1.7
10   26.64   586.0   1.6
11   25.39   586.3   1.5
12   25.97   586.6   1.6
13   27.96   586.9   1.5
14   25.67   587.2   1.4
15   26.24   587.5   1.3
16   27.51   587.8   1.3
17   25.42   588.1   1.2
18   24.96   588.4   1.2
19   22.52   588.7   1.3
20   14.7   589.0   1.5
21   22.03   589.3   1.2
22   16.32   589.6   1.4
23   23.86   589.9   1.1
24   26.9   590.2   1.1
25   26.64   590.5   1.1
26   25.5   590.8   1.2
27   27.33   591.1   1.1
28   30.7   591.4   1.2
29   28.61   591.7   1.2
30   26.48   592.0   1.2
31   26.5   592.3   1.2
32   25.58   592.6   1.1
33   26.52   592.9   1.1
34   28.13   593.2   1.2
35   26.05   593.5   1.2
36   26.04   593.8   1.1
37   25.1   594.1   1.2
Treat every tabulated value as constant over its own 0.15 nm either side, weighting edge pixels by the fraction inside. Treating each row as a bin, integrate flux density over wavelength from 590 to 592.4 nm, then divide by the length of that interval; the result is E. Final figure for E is 27.3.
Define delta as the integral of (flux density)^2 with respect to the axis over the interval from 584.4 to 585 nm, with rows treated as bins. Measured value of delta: 495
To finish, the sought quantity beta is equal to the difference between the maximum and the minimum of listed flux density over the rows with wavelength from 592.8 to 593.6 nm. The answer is 2.1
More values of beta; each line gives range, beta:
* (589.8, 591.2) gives 3.5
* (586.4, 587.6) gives 2.3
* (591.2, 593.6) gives 5.1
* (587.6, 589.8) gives 12.8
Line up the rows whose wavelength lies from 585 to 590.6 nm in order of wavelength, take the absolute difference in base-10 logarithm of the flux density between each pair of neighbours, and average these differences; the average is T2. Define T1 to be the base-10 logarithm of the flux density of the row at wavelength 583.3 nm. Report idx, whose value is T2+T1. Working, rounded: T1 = 1.39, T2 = 0.062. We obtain 1.45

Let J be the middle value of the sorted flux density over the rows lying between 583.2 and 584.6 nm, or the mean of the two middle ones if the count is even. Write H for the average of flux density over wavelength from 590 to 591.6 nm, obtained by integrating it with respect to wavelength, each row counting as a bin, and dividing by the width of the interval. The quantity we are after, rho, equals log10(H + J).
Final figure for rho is 1.74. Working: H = 27.3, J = 28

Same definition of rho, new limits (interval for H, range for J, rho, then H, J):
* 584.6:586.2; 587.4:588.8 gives 1.72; 27.1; 25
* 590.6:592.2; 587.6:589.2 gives 1.72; 27.7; 25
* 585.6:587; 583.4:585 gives 1.73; 25.8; 28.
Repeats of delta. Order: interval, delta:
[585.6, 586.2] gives 375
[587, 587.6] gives 409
